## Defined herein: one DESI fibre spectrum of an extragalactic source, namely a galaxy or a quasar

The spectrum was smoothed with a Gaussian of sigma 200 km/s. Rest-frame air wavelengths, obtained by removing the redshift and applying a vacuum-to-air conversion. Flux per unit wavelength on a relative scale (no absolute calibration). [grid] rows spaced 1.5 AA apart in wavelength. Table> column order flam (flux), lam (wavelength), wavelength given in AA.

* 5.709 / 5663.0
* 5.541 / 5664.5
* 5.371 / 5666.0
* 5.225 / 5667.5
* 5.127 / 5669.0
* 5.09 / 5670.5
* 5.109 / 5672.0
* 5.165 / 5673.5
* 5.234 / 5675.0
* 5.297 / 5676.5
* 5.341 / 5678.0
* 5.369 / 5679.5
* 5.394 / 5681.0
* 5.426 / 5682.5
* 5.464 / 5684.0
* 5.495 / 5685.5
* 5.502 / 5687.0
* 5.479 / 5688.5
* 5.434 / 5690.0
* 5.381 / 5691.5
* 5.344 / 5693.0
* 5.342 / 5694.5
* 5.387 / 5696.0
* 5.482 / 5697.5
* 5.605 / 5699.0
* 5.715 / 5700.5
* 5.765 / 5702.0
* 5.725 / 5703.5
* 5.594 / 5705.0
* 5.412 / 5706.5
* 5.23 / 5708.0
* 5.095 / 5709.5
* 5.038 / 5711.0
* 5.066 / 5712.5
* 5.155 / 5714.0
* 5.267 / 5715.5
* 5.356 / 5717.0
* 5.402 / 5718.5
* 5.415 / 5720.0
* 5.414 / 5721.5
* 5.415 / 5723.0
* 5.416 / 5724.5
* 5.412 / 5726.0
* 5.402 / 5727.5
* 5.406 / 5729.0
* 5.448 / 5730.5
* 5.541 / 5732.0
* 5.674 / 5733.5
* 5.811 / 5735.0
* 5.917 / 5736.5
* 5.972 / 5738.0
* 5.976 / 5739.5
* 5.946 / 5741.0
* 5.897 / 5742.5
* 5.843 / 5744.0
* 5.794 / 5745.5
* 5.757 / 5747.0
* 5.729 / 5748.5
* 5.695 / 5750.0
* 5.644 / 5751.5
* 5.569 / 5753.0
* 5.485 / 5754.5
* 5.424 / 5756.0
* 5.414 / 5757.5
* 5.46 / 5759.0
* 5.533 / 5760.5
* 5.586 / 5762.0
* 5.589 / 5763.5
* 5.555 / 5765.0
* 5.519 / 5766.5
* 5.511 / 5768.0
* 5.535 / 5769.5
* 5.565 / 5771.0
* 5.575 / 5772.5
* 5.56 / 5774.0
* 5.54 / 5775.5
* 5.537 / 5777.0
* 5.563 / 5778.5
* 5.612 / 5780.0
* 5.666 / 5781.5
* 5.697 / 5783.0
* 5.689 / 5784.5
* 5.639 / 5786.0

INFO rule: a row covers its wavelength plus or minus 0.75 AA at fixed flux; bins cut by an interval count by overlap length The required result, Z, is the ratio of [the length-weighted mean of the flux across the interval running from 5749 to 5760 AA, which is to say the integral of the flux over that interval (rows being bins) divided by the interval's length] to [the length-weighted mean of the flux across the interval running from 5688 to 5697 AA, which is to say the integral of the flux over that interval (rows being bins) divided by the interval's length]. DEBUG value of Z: 1.03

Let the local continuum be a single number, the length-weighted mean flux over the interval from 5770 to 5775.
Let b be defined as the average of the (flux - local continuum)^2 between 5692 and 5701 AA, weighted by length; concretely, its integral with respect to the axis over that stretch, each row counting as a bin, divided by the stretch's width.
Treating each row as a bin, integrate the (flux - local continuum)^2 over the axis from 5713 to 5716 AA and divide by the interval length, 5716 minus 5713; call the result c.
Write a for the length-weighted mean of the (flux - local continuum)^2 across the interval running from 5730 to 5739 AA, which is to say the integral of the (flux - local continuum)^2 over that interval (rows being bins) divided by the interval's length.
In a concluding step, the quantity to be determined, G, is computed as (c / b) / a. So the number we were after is 77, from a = 0.067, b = 0.027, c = 0.141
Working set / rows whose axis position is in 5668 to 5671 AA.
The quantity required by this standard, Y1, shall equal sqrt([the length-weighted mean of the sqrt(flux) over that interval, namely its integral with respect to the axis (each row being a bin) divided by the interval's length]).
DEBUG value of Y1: 1.504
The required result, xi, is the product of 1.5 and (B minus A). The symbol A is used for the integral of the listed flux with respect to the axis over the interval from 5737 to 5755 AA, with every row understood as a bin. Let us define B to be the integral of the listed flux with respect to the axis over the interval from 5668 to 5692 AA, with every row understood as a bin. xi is 36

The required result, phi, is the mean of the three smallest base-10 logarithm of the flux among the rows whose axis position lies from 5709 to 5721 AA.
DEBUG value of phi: 0.705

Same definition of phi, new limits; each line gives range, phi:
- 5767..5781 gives 0.743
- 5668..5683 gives 0.708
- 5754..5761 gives 0.735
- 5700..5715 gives 0.705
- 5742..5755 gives 0.746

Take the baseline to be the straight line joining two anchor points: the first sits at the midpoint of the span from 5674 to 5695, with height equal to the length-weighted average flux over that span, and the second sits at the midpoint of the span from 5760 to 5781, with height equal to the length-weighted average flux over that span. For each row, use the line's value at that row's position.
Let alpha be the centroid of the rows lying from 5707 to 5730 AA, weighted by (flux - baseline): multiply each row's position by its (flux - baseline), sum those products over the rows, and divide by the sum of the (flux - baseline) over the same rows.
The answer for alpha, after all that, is 5714.3 AA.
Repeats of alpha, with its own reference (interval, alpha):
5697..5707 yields 5701.7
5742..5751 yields 5745.6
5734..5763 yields 5740.7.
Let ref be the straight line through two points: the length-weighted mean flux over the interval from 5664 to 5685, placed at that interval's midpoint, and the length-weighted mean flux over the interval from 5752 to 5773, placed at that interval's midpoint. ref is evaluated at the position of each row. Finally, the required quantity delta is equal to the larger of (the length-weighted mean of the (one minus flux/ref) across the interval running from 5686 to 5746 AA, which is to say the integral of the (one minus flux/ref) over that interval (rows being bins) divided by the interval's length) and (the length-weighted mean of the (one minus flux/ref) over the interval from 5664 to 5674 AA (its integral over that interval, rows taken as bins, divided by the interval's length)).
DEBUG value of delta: 0.010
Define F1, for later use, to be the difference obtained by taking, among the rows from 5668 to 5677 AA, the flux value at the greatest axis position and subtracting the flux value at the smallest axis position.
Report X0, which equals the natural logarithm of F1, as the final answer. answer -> -1.8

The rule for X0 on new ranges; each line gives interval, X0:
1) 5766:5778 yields -4.0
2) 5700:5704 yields -4.6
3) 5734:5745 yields -3.4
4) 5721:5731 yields -3.4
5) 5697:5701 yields -1.5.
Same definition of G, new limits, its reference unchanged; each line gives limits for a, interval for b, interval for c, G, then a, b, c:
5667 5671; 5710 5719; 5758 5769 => 0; 0.178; 0.147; 0.003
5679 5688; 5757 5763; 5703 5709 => 378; 0.017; 0.008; 0.048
